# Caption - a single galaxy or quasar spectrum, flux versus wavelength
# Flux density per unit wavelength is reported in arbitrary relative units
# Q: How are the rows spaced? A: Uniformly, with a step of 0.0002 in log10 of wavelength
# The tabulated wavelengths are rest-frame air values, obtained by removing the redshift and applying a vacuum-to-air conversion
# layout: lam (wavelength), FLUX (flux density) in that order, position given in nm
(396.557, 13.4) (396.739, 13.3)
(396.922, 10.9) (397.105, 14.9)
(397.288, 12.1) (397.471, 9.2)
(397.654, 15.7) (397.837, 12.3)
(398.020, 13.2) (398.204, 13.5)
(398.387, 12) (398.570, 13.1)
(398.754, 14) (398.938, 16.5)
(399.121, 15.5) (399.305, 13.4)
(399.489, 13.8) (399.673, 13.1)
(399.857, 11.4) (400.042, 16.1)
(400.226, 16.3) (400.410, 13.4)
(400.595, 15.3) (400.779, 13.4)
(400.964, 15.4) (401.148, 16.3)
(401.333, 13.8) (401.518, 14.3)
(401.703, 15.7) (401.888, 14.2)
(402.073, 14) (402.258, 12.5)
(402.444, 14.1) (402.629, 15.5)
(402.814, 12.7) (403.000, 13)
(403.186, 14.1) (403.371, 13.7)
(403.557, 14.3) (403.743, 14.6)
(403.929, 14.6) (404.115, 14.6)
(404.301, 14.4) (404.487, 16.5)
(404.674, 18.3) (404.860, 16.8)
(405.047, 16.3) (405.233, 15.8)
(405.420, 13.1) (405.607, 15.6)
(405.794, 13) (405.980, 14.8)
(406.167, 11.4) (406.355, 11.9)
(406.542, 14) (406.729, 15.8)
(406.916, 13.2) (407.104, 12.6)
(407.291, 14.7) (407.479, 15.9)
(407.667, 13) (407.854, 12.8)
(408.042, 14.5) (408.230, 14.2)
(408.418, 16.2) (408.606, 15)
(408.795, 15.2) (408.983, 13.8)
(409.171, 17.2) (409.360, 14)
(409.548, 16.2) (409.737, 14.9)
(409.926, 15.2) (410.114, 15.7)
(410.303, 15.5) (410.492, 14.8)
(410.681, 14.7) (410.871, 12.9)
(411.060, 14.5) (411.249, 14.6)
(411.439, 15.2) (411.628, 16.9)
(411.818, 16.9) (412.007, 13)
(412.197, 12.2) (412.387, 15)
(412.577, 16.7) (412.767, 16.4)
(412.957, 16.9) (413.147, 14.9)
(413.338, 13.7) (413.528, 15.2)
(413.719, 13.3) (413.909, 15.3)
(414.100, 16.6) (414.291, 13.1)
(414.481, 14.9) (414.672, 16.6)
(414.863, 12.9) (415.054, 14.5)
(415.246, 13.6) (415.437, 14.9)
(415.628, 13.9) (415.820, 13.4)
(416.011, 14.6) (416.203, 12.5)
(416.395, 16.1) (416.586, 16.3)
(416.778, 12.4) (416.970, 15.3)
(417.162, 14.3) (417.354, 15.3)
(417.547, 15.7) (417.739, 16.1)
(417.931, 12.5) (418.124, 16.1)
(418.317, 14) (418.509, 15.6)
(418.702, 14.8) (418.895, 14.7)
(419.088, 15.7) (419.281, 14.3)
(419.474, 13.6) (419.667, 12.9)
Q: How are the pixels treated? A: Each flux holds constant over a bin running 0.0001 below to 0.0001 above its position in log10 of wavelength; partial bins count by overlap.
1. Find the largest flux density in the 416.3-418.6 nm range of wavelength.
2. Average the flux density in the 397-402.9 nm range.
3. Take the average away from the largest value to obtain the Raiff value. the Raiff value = 2.3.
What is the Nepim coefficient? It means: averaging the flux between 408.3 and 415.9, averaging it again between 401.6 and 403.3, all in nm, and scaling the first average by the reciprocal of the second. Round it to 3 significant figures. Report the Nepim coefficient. 1.07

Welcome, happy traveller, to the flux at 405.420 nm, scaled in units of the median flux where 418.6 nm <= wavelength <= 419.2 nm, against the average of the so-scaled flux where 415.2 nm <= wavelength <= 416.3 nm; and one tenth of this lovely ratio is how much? 0.095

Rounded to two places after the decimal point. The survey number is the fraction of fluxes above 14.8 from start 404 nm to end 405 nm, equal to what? 0.60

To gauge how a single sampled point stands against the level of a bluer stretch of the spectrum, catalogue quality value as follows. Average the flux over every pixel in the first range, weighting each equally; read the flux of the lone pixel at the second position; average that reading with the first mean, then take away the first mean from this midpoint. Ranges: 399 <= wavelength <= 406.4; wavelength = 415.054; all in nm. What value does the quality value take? 0.0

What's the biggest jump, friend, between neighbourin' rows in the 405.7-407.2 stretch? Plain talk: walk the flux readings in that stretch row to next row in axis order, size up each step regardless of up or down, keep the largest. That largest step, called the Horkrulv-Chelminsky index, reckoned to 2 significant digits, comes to 3.4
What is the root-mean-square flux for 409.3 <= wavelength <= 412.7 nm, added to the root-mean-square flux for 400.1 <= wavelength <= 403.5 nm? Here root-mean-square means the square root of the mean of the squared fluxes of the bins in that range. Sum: 29.4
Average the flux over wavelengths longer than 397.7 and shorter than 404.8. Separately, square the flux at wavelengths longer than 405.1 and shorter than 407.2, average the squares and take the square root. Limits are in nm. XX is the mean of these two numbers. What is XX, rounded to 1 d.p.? 14.1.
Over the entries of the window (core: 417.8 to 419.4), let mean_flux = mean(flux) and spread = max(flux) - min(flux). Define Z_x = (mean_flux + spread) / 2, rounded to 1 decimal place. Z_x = 9.2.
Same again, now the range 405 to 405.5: 9.1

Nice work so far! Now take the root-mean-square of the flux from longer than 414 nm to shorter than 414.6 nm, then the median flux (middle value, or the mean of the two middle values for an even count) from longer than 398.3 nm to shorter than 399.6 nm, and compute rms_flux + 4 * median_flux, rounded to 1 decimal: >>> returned 70.1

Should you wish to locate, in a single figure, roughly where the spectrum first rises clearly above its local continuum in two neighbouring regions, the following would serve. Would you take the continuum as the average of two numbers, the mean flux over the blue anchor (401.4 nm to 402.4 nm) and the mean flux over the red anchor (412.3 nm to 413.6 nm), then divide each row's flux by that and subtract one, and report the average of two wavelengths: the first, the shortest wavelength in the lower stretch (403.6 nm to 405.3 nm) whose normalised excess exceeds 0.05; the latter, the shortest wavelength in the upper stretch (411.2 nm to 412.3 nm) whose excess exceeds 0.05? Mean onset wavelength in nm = 408.06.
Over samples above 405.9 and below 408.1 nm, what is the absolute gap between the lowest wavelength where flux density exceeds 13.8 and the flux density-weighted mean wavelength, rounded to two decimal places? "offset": 1.04 nm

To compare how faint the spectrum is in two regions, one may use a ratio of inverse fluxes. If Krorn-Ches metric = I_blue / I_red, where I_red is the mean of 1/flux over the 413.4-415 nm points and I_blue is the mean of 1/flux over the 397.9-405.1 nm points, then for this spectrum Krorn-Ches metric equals 1.02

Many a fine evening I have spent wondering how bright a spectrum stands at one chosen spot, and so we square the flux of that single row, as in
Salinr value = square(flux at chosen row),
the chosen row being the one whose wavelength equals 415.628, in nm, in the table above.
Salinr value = 193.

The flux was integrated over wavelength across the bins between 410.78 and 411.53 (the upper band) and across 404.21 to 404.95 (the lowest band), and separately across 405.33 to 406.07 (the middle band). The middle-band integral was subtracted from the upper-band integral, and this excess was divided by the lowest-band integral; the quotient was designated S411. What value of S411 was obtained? 0.022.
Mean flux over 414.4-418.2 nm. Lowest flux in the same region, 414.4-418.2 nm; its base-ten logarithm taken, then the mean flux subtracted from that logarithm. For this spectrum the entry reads -13.5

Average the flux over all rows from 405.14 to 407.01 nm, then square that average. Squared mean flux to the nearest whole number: 192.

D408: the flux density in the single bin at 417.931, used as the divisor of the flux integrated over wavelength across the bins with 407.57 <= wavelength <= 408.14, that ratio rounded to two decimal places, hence 0.61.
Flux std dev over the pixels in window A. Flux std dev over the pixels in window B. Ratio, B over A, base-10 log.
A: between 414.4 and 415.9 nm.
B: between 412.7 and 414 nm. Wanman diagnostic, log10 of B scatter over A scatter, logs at 0.05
